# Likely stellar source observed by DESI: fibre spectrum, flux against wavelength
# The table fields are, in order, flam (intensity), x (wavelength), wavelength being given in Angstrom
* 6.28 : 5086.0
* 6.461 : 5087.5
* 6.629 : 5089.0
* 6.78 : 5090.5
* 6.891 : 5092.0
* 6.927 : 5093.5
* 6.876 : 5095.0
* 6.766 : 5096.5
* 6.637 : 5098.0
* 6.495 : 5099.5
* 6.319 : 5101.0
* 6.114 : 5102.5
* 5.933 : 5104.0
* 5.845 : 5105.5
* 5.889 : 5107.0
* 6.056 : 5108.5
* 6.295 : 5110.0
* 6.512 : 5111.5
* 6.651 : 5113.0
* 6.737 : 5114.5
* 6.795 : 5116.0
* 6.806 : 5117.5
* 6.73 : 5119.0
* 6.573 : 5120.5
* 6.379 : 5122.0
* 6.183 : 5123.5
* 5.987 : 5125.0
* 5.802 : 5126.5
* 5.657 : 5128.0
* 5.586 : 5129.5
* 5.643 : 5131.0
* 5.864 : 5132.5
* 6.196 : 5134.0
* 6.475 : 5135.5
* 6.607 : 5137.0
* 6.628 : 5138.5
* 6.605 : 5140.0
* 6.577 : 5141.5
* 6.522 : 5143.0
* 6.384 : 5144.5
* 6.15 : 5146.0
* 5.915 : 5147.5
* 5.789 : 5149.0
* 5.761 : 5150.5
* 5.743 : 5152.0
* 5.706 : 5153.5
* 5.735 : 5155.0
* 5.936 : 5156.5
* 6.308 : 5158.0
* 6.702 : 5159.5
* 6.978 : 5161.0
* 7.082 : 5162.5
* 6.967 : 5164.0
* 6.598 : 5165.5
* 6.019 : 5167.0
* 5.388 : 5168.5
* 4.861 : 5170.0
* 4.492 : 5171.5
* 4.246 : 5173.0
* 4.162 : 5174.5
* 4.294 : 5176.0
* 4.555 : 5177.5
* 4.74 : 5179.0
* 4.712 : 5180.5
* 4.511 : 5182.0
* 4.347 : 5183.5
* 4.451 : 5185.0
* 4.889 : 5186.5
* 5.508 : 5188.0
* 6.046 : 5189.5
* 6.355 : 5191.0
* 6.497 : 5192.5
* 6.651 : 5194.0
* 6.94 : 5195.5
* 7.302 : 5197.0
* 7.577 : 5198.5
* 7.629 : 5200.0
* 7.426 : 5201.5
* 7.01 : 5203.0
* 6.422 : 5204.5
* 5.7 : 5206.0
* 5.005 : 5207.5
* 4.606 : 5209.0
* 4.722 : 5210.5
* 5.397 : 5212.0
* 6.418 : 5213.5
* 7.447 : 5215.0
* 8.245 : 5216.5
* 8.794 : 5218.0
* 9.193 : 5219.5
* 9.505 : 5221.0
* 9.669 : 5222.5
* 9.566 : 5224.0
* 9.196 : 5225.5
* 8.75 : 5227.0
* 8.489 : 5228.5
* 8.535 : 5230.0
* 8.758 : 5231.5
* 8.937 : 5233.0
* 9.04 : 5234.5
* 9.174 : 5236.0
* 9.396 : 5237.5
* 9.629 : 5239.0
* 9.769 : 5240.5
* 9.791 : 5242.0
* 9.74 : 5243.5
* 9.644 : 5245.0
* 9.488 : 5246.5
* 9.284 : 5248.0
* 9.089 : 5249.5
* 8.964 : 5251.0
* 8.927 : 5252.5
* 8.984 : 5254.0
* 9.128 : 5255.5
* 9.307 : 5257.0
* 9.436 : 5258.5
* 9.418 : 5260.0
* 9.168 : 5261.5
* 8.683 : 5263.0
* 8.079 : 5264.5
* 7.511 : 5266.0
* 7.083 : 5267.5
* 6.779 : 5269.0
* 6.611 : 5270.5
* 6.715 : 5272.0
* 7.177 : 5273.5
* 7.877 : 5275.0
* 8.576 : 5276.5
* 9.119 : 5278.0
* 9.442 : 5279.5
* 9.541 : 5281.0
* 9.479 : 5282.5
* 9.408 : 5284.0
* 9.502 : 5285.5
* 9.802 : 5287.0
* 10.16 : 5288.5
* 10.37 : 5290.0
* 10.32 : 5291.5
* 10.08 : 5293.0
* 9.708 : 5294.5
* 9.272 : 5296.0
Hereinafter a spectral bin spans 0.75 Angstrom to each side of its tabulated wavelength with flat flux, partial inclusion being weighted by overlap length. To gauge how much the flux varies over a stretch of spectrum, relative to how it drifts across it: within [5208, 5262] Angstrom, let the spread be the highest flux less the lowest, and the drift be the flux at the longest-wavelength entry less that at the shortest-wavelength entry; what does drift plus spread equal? 9.7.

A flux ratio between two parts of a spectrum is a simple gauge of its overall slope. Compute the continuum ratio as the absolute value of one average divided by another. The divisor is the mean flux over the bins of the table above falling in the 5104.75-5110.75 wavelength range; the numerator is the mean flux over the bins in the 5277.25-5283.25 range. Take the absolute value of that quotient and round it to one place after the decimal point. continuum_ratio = 1.6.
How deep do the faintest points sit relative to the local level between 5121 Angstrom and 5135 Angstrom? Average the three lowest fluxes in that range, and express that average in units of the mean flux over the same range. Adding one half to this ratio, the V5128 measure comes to 1.45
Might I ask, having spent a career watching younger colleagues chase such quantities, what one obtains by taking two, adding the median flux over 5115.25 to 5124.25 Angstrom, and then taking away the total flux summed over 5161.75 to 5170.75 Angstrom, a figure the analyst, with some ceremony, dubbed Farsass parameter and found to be -28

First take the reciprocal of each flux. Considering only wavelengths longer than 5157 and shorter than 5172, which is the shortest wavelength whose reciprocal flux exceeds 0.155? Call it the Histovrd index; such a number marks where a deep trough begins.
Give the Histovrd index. 5158.0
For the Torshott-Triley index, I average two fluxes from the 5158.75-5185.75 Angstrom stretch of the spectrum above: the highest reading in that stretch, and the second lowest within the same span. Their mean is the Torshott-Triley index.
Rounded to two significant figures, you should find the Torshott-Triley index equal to 5.7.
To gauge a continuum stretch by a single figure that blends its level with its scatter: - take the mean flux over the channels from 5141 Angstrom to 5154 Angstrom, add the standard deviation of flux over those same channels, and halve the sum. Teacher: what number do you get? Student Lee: 3.2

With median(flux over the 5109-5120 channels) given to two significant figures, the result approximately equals 6.7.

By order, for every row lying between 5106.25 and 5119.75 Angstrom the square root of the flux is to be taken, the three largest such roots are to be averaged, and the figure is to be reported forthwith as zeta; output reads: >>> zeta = 2.60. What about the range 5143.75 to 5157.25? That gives 2.48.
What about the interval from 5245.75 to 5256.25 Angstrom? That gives 3.05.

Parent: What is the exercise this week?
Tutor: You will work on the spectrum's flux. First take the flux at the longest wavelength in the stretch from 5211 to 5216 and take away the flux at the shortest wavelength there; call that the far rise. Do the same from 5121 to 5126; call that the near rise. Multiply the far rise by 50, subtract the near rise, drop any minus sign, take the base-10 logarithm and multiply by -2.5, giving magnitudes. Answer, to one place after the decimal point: -5.0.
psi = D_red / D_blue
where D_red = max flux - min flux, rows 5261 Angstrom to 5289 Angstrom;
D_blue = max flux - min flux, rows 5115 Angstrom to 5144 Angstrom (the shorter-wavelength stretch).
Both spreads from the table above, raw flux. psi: 3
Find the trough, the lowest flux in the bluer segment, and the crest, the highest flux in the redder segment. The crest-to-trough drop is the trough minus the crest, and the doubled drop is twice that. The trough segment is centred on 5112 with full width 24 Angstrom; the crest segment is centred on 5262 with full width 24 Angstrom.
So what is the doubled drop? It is -7.2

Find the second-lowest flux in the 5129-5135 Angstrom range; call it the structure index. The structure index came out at 5.643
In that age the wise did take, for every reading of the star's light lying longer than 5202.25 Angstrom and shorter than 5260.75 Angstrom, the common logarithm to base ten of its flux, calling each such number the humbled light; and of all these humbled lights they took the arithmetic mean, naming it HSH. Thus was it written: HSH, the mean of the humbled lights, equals 0.92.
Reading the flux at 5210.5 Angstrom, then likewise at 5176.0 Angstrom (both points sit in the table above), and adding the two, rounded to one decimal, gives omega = 9.0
